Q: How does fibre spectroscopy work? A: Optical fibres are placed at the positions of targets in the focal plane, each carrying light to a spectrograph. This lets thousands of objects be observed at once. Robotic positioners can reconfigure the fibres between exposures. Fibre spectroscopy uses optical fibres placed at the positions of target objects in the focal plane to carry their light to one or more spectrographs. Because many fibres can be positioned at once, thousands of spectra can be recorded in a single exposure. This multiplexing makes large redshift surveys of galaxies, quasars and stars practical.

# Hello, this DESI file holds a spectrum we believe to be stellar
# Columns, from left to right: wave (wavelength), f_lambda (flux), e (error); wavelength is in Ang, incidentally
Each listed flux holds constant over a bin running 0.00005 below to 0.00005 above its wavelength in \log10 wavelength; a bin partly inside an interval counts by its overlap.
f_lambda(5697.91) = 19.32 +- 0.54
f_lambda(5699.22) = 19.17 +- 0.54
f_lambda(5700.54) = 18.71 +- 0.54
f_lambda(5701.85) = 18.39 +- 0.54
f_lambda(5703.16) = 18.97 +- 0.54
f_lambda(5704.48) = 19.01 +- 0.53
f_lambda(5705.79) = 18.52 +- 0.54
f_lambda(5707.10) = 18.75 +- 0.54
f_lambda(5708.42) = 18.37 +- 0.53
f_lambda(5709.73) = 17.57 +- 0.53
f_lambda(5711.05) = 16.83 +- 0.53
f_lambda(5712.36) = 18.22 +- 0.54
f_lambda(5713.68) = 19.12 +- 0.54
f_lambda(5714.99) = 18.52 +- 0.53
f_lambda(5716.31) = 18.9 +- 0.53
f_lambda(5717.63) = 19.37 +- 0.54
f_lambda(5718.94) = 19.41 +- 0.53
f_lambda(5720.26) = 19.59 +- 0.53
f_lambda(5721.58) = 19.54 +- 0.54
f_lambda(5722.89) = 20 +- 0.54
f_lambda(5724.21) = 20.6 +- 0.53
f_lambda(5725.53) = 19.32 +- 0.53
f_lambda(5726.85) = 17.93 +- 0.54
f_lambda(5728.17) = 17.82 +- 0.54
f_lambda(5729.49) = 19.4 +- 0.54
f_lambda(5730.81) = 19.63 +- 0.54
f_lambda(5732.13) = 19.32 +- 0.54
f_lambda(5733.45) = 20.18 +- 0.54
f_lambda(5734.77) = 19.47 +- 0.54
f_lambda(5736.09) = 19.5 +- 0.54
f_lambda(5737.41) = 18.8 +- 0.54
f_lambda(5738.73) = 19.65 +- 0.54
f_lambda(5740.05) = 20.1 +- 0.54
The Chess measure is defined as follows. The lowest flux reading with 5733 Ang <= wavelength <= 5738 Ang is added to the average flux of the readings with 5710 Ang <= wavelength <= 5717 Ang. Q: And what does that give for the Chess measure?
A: 37.1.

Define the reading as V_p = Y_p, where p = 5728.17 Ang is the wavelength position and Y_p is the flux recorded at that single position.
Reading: 17.82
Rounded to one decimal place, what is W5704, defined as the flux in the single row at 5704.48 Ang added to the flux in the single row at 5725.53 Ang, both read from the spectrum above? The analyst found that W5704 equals 38.3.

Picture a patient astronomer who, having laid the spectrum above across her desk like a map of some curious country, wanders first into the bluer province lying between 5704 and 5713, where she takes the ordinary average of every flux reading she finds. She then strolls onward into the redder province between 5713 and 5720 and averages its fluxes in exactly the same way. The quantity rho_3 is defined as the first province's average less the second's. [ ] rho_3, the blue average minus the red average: -0.9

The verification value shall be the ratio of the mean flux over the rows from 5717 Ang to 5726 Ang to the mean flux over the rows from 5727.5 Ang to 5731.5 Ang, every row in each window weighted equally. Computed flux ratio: 1.04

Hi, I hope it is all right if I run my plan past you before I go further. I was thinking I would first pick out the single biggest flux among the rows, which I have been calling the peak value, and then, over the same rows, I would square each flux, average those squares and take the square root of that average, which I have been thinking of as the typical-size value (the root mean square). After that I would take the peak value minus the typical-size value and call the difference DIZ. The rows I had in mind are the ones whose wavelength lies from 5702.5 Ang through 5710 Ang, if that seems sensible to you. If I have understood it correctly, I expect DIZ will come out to 0.47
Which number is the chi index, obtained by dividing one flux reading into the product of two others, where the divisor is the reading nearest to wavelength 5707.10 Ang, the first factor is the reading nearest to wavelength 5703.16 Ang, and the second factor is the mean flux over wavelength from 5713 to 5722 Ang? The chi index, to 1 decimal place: 19.4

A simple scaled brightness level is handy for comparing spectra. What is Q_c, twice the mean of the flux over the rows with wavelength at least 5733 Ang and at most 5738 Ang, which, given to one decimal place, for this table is 39.0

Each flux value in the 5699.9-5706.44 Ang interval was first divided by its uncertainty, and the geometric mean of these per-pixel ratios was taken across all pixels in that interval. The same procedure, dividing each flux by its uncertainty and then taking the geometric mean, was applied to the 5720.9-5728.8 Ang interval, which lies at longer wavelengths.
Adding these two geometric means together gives 70.5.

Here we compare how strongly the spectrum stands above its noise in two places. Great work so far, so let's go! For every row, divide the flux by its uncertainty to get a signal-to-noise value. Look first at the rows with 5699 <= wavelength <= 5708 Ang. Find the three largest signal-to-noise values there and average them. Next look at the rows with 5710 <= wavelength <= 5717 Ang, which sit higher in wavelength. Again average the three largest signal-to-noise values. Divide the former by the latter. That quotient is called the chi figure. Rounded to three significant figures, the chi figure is 1.00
